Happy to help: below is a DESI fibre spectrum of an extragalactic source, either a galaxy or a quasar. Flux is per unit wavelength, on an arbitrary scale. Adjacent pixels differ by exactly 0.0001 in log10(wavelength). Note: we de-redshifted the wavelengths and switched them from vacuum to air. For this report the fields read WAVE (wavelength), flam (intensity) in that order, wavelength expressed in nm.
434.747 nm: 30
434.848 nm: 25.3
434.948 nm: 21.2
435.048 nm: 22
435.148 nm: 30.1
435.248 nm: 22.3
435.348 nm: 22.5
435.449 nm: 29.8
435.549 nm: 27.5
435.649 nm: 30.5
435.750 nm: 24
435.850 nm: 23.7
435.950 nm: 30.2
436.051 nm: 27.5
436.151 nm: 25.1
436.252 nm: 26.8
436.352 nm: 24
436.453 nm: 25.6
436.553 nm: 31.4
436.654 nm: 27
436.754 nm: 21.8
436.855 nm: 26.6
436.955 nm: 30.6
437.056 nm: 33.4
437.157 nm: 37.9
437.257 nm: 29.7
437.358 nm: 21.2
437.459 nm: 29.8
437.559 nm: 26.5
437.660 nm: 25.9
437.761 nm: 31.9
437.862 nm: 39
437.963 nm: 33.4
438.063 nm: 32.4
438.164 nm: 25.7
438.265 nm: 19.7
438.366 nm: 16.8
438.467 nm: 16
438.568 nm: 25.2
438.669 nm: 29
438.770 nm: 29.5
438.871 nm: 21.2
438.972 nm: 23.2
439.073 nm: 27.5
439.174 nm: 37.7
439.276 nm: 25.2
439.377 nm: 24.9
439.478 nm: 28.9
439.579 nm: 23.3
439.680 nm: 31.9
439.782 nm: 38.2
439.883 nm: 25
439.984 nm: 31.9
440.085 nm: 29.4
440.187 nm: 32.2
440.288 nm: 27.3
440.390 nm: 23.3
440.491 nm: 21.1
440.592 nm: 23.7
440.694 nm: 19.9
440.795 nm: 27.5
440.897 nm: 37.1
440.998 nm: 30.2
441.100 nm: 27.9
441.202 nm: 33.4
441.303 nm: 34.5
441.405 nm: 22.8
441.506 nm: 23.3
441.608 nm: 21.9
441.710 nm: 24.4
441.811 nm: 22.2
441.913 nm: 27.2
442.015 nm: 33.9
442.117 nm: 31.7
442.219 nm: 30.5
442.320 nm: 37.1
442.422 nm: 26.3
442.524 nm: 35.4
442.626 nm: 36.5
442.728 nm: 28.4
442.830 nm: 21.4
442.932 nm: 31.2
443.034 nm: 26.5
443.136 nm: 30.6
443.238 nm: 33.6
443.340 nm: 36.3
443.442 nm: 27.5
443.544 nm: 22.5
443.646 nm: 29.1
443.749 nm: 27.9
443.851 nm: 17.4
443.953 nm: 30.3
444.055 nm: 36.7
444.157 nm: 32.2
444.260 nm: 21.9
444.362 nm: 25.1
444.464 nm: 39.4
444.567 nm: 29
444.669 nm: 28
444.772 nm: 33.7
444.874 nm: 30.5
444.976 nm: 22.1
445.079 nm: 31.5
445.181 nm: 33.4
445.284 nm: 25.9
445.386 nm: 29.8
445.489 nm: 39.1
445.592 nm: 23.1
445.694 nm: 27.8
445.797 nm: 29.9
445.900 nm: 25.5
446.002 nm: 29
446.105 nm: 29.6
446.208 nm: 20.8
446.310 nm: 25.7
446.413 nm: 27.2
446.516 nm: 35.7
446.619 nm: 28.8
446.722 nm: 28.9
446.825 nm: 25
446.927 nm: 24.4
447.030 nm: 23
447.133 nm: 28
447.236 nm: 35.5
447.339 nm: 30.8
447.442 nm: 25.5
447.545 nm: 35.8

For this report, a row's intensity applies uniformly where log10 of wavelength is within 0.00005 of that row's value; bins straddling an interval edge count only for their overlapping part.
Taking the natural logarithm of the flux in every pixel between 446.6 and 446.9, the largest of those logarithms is 3.36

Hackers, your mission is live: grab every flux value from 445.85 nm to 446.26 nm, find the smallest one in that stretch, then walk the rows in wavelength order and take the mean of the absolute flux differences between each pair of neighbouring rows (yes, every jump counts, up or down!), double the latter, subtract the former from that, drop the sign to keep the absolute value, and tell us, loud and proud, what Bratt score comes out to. 12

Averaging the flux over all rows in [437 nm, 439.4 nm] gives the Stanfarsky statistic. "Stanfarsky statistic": 27.6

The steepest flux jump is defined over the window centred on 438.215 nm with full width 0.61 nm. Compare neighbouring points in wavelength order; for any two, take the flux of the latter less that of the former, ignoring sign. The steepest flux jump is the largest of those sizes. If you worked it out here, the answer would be 6.7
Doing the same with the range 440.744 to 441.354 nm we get 9.6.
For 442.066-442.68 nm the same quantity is 10.8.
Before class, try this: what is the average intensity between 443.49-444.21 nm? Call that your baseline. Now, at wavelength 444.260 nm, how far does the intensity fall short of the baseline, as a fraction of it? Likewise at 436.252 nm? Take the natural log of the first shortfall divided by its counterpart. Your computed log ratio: 1.6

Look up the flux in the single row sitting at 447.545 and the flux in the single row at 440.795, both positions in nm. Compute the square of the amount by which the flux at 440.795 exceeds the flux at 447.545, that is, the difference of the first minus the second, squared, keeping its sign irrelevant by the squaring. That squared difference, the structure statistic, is 69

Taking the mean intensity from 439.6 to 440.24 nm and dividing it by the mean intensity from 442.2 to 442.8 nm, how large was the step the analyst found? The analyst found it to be 0.97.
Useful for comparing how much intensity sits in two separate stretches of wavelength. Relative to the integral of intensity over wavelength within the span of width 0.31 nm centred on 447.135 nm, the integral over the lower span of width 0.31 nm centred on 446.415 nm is 1.02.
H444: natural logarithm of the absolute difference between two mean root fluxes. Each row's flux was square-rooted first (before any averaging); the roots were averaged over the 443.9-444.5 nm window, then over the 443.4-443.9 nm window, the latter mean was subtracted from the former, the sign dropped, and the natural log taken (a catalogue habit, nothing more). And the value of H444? -0.6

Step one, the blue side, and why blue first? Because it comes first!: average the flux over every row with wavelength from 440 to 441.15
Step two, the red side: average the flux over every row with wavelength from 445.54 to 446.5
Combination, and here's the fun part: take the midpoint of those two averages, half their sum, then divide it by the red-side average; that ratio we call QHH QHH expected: 1.01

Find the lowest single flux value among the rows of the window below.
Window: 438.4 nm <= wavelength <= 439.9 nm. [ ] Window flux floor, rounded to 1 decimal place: 16.0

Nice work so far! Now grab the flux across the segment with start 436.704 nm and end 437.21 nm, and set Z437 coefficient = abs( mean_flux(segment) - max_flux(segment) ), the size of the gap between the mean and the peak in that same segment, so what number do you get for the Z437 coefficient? 7.8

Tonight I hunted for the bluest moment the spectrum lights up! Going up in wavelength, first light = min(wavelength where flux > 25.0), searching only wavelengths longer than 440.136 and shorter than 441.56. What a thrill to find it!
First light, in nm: 440.187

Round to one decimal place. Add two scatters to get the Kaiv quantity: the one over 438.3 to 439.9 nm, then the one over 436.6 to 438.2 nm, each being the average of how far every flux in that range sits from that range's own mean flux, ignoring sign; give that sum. 8.7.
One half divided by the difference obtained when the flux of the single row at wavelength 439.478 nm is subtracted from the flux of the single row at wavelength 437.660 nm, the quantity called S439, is -0.17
